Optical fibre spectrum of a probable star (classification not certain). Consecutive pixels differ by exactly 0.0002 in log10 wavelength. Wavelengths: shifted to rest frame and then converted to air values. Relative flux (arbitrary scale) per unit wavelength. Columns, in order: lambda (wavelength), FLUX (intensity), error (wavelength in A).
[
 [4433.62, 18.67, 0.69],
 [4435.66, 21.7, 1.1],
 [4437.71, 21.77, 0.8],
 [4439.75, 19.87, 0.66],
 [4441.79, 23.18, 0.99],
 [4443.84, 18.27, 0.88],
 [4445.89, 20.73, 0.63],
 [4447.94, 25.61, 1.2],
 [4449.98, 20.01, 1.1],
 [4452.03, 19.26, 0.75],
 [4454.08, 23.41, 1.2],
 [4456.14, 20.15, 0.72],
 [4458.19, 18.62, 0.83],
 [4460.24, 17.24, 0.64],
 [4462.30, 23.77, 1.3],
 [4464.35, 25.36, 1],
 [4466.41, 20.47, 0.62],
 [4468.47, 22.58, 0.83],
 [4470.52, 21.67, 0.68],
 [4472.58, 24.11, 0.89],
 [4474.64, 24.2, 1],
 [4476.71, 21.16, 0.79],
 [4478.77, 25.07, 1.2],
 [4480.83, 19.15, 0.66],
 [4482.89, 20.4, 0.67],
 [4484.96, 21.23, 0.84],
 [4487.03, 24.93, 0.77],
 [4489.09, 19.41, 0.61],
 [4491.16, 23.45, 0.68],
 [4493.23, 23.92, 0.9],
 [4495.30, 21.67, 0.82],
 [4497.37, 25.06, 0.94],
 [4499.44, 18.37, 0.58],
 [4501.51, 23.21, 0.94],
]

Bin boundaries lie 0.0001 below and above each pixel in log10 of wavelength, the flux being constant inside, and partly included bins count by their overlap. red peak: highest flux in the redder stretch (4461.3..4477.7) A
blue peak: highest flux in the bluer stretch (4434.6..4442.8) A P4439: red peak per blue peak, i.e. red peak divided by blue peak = 1.094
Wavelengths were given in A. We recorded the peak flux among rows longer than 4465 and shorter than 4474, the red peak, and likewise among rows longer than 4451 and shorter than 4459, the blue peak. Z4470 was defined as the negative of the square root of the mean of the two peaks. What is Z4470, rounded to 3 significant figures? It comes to -4.87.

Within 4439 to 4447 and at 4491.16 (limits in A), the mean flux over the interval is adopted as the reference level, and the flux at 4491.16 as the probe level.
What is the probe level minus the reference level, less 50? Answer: -47.1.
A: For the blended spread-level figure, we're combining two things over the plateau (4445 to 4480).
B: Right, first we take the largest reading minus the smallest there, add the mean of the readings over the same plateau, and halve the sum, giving 15.2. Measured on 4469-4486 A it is 14.0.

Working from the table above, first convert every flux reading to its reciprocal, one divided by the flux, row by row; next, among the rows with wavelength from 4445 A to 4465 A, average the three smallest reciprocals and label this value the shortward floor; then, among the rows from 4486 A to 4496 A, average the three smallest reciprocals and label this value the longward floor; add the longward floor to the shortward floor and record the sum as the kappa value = 0.082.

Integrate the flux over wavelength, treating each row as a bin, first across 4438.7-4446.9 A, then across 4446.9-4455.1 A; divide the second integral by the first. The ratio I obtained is 1.08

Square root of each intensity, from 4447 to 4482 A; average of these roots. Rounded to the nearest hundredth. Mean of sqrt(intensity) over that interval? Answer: 4.67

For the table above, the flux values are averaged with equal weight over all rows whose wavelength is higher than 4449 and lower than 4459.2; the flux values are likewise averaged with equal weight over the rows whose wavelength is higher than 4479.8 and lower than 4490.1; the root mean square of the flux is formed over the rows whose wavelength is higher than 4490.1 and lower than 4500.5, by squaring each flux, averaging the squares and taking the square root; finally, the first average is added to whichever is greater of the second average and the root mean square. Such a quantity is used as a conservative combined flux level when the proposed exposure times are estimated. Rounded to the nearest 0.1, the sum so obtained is 42.9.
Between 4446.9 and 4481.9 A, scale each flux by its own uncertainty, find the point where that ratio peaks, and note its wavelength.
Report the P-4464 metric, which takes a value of 4466.41 A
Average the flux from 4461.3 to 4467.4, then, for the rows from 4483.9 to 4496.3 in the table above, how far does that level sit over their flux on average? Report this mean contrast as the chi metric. 0.8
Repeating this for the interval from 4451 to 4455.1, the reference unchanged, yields 1.9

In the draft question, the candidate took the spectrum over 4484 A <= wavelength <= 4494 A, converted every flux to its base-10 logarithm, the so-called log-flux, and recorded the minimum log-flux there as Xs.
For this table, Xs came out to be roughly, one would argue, 1.288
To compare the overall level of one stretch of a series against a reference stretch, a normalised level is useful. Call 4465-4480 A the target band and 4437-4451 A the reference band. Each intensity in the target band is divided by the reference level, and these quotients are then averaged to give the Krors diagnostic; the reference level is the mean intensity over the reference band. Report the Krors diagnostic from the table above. 1.07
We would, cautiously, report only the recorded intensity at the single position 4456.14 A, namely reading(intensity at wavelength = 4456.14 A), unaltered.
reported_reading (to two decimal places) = 20.15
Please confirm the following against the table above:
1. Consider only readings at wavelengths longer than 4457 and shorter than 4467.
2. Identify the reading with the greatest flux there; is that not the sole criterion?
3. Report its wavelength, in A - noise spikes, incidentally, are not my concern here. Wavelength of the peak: 4464.35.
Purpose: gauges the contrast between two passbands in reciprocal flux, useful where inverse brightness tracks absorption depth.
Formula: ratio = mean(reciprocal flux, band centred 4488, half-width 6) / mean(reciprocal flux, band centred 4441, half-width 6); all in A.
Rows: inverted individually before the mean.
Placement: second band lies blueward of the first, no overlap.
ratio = 0.944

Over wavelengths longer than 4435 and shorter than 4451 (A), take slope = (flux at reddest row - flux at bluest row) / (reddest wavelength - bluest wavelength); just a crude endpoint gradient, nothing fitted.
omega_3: -0.12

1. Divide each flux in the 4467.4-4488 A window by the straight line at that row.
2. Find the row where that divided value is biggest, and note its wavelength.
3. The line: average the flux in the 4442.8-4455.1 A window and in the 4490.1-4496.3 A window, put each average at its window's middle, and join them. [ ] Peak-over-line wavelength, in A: 4478.77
